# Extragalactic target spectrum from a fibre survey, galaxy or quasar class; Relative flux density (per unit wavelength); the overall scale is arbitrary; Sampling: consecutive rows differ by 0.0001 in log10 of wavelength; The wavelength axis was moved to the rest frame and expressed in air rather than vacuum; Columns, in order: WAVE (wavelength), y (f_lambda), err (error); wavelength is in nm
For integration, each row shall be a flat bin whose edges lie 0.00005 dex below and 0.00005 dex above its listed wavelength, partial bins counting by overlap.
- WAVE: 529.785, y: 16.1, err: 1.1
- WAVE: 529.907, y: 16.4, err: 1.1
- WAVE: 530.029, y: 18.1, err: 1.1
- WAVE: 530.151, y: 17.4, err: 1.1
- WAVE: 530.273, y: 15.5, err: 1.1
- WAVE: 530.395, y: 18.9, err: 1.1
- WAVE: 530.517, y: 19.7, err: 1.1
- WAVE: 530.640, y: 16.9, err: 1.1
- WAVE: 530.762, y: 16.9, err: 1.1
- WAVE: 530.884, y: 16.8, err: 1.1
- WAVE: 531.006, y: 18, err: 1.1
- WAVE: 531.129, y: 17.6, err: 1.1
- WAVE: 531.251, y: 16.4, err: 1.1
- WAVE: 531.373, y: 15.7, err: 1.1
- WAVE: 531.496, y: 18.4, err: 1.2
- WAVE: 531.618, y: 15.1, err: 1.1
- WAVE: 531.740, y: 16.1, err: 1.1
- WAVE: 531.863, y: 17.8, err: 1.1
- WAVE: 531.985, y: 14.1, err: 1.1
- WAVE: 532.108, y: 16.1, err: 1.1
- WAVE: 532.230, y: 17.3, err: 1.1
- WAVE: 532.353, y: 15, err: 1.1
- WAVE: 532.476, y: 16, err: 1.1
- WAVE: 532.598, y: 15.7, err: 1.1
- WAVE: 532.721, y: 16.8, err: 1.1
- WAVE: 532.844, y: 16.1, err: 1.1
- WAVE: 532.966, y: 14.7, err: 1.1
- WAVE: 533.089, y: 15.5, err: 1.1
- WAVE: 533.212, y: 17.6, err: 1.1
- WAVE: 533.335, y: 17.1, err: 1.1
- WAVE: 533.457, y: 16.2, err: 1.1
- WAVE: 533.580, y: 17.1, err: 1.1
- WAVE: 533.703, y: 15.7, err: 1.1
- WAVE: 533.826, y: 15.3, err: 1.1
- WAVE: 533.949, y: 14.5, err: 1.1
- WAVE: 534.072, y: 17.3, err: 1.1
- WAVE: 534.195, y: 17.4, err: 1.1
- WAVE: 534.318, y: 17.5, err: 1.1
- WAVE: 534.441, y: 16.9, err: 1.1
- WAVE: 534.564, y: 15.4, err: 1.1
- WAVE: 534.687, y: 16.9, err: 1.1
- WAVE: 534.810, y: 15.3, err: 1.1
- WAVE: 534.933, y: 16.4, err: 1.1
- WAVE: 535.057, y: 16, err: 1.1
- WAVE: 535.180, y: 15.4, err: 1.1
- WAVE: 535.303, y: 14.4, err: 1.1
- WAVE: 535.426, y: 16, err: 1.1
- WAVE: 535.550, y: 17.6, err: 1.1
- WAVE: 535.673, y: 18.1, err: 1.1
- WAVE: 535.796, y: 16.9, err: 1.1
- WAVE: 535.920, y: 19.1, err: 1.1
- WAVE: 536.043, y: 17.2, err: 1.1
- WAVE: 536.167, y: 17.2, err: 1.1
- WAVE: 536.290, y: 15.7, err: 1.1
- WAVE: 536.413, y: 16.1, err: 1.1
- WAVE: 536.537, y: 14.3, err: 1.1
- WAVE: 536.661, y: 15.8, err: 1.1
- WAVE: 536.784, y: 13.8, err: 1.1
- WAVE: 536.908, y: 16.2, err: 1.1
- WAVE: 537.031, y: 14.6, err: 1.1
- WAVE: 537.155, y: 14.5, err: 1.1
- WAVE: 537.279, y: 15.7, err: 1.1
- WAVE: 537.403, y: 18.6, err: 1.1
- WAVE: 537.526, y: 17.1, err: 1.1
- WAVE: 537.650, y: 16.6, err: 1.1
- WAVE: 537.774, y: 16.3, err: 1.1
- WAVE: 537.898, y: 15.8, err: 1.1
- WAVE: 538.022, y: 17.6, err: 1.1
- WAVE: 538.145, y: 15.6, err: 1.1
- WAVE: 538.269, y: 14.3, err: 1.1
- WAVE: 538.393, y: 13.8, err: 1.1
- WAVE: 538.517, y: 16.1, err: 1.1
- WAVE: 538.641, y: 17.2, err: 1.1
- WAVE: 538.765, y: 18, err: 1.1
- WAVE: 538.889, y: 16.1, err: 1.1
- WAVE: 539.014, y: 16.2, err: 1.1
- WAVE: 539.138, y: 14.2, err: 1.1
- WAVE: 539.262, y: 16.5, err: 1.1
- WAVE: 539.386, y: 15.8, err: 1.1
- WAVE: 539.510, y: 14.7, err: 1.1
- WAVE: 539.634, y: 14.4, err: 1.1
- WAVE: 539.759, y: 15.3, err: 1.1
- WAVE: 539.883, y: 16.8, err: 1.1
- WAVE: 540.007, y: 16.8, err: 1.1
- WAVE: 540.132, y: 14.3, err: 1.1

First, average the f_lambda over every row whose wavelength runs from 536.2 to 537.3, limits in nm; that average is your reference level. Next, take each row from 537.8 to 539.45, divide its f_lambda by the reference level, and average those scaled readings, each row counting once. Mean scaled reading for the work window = 1.05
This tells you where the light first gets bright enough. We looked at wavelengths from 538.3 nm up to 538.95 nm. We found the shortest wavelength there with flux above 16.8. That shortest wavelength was 538.641 nm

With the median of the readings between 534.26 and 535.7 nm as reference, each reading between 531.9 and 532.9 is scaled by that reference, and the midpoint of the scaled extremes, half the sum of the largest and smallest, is 0.969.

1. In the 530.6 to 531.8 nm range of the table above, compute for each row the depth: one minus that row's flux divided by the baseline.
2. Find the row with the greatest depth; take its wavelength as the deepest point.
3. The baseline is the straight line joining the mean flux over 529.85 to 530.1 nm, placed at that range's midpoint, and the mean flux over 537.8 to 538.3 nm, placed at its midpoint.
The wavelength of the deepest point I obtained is 531.618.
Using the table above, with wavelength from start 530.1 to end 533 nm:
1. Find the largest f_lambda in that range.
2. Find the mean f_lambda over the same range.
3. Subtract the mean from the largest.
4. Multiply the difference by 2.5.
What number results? 7.7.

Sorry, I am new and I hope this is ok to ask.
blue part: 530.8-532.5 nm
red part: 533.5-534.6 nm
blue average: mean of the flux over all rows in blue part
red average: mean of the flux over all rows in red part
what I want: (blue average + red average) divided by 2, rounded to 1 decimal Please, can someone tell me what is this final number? 16.4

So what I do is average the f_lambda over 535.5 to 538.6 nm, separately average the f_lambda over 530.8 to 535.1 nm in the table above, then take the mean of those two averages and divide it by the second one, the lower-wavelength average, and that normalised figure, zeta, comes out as 1.00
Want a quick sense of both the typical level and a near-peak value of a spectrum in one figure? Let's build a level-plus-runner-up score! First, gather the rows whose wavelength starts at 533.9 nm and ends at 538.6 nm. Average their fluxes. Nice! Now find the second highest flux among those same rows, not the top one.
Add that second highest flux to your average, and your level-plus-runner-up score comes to 34.8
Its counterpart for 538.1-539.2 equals 32.9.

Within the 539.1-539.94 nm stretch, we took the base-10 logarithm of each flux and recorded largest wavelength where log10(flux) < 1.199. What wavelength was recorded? 539.759 nm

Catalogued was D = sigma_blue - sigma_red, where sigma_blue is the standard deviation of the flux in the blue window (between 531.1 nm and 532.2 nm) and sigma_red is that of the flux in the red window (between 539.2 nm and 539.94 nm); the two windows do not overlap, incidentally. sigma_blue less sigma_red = 0.4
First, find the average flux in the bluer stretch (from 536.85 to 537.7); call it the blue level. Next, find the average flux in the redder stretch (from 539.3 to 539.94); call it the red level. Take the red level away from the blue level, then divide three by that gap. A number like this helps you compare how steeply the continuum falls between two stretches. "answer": 4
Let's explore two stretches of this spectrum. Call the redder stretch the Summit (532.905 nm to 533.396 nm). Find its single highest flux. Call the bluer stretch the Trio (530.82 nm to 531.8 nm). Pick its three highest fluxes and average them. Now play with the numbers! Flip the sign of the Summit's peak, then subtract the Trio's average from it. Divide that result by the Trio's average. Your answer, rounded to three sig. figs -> -1.98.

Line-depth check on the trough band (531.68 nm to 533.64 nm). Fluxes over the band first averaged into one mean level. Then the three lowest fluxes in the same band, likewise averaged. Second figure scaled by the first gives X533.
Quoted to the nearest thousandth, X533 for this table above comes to 0.901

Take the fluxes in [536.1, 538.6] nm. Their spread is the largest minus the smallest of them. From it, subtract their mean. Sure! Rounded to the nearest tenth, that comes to -11.0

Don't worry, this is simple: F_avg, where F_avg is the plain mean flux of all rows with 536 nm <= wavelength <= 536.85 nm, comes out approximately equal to 15.7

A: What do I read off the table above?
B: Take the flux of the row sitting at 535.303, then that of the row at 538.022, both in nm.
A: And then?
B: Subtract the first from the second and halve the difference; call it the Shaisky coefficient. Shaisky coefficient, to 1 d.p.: 1.6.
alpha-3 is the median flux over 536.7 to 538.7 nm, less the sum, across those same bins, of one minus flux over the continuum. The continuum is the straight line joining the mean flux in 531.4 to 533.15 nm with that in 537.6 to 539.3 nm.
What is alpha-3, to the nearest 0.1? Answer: 15.8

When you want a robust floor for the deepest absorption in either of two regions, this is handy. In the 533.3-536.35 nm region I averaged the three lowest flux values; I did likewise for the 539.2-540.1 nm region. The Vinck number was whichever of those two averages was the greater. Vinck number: 14.8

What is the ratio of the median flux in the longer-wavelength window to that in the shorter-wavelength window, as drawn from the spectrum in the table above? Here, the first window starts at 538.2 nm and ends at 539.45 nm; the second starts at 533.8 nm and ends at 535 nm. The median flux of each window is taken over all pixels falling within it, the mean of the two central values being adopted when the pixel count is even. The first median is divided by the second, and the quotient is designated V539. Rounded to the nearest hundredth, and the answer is 0.97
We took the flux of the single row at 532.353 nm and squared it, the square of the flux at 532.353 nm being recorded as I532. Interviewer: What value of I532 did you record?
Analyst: 225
